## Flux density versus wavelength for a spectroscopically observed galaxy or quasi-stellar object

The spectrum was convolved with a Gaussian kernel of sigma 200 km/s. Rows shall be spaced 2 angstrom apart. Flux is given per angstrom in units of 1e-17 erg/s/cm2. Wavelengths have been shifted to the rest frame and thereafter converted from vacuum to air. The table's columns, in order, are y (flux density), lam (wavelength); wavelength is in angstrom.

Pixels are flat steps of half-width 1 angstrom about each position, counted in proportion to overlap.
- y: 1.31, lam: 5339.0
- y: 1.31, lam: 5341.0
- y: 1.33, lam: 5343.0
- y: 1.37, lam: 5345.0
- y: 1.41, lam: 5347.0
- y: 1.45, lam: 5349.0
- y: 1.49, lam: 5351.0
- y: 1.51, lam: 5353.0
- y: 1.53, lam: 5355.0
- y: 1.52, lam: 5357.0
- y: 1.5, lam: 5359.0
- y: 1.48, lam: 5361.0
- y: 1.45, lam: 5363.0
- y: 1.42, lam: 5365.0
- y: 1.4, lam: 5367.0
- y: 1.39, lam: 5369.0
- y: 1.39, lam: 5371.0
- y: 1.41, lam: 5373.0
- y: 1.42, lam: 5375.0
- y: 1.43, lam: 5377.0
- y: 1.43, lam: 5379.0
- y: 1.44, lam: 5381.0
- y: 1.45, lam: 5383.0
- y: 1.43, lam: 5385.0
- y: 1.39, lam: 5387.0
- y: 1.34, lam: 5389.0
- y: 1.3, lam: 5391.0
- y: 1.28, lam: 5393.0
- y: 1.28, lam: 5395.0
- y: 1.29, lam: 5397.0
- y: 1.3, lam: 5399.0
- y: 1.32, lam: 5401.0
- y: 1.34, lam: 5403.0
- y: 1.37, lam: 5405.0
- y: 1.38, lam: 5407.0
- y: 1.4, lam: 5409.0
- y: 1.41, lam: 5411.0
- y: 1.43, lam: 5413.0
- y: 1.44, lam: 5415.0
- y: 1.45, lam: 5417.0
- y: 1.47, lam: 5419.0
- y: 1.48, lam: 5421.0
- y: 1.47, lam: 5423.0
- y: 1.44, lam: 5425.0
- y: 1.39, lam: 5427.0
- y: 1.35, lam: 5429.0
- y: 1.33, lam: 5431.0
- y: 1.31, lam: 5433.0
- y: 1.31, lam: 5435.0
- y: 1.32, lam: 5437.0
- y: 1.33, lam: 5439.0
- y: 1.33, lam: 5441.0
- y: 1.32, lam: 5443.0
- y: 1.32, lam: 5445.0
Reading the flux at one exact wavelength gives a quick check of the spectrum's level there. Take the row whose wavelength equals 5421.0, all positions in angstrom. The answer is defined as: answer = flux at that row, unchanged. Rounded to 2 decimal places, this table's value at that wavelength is 1.48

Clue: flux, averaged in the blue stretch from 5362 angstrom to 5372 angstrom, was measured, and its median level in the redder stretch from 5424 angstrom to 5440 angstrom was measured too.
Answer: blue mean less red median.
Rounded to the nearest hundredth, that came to 0.08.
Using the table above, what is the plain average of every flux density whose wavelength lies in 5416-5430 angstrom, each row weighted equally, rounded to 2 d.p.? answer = 1.44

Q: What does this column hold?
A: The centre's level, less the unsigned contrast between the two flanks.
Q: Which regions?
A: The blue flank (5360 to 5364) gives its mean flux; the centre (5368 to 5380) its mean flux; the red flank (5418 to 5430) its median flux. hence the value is 1.40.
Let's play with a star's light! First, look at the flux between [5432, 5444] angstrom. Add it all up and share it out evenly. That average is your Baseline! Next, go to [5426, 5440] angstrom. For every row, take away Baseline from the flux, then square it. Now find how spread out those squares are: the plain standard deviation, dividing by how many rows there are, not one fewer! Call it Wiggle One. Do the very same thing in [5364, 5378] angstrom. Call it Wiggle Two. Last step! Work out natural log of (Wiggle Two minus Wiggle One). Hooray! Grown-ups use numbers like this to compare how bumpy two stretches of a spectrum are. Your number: -7.00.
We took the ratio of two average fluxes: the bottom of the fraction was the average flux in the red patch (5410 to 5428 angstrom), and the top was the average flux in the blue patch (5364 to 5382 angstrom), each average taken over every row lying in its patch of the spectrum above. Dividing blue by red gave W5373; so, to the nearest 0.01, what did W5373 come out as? 0.98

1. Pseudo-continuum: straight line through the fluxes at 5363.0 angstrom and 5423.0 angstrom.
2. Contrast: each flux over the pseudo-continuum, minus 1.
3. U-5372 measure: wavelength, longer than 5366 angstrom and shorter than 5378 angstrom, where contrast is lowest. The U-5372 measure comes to 5371.0 angstrom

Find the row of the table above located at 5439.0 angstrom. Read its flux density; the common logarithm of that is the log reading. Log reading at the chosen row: 0.124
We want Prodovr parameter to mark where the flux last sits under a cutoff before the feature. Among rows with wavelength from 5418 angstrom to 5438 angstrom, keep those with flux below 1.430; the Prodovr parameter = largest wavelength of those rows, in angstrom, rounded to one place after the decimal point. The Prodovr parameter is 5437.0 angstrom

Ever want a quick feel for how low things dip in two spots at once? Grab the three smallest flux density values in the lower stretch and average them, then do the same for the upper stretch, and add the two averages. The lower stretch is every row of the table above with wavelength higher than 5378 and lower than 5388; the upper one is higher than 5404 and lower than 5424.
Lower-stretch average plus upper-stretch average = 2.80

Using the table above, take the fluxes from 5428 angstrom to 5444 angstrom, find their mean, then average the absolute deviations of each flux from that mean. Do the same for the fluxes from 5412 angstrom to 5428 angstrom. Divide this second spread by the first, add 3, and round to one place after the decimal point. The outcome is 5.1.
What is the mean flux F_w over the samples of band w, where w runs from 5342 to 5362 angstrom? 1.46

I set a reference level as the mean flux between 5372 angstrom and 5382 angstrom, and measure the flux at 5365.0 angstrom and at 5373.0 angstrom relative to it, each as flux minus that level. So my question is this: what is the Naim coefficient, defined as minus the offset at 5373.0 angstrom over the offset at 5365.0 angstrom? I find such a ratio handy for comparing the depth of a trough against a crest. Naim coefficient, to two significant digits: -2.7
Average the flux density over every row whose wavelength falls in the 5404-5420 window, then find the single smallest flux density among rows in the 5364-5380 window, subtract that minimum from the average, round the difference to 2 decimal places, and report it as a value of 0.03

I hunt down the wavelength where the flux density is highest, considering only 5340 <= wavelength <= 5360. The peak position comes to 5355.0 angstrom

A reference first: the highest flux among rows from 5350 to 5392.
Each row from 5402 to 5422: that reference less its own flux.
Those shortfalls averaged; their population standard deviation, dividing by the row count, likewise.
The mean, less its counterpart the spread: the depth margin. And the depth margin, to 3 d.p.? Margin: 0.070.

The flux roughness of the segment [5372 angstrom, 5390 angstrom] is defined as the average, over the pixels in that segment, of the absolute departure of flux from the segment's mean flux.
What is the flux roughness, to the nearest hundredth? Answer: 0.02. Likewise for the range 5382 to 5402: 0.05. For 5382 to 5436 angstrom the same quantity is 0.06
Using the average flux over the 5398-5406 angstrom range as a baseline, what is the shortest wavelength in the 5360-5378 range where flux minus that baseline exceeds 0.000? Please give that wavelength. 5361.0 angstrom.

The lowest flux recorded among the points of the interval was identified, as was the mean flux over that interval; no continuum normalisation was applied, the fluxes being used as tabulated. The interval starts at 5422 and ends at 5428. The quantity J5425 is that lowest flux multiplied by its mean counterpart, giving 1.99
